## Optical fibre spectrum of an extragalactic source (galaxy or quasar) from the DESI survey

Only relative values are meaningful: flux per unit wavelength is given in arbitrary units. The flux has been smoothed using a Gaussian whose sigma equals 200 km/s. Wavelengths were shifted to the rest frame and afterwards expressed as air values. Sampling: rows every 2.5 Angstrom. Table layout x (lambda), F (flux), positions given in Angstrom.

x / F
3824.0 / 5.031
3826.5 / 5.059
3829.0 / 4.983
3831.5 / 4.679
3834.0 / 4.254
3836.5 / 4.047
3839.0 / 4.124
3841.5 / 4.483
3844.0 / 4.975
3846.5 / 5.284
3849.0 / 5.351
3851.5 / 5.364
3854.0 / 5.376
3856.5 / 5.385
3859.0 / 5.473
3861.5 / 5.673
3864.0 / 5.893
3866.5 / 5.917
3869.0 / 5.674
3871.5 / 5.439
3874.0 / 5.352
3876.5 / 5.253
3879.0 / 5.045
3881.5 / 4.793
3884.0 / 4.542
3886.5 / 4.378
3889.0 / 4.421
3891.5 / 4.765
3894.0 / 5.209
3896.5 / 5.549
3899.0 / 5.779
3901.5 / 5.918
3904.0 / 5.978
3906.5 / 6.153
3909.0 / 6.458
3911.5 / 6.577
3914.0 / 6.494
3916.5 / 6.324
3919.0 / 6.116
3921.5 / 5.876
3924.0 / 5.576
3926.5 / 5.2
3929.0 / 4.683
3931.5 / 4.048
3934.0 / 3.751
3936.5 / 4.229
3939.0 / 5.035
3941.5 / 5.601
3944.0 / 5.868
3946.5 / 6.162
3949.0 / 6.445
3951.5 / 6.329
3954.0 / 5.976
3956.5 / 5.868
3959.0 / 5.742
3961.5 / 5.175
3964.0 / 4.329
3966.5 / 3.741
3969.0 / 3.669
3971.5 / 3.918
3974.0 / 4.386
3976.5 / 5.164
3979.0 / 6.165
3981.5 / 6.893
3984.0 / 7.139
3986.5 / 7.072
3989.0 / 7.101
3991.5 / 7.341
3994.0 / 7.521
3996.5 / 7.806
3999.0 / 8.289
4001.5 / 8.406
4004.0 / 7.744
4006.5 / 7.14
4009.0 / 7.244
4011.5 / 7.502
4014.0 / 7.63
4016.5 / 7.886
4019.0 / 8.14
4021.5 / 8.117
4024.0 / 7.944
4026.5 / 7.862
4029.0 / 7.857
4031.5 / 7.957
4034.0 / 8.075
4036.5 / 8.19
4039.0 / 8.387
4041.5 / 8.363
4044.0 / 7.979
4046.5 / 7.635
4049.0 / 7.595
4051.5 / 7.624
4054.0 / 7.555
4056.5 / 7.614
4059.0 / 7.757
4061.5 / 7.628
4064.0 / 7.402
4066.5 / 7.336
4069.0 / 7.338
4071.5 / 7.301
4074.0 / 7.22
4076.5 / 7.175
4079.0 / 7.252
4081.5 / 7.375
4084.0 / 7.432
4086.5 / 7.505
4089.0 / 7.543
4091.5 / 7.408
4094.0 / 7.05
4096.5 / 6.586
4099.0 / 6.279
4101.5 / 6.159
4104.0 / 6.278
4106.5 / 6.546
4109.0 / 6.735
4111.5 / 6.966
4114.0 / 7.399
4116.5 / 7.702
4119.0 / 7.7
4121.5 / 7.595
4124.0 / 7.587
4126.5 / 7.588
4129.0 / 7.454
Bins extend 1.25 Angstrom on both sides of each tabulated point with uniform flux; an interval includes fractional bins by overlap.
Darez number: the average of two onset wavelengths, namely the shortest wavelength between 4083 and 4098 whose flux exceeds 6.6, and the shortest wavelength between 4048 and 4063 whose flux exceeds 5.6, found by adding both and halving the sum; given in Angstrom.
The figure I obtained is 4066.5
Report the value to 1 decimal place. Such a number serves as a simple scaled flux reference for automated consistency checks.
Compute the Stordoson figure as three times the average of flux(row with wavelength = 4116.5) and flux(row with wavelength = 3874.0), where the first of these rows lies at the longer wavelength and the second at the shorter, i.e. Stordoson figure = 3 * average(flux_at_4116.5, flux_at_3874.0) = 19.6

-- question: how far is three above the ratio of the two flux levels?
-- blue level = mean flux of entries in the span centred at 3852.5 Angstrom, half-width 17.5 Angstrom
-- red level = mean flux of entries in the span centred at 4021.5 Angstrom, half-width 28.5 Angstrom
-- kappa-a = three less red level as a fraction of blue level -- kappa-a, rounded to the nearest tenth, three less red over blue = 1.5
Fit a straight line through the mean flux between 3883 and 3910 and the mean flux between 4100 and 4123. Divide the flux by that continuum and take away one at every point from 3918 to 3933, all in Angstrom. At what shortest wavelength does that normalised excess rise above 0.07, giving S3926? 3919.0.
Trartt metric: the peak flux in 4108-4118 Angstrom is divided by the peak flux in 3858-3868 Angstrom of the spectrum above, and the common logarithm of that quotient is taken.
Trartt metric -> 0.115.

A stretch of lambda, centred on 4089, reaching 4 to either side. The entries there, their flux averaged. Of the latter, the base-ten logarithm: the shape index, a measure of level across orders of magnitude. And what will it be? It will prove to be 0.87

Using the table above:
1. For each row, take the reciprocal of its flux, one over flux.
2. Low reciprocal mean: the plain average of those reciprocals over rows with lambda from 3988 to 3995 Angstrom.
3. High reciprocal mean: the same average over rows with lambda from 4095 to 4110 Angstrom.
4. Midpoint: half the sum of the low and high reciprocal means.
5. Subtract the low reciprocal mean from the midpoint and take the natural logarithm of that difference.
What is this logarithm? -4.66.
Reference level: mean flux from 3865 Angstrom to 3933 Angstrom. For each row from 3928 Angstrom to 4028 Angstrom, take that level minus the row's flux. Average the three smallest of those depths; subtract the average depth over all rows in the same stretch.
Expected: -2.0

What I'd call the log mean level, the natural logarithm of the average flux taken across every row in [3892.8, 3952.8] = 1.7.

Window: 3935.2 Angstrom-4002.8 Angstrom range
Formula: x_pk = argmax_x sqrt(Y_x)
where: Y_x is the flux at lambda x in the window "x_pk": 4001.5 Angstrom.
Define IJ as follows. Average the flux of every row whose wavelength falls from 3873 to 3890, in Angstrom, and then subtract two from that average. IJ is 2.8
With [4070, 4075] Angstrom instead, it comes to 5.3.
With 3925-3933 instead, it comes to 2.6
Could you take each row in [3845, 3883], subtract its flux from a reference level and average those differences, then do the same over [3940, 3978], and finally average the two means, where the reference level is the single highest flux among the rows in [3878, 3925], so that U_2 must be 1.3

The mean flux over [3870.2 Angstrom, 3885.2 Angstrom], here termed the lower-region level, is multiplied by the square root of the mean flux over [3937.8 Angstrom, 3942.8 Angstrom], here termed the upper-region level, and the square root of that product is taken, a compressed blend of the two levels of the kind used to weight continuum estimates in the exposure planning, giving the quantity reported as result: 3.4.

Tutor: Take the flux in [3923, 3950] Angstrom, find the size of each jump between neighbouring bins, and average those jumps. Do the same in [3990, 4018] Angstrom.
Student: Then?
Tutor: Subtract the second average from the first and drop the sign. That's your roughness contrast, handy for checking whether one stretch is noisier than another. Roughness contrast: 0.14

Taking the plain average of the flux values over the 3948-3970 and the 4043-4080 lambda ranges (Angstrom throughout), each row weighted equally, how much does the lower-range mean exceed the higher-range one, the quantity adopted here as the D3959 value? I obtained -2.2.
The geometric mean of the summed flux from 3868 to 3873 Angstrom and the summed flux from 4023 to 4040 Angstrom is 25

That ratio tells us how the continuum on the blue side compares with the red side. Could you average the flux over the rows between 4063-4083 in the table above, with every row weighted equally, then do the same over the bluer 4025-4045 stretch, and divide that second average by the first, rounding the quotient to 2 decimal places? 1.11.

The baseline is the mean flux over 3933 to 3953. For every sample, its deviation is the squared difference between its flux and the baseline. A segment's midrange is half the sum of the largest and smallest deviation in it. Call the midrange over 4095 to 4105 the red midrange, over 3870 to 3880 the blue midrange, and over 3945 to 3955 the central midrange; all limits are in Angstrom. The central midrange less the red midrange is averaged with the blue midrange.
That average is -0.1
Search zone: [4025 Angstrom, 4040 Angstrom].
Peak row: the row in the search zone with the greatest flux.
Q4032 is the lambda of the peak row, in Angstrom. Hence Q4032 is 4039.0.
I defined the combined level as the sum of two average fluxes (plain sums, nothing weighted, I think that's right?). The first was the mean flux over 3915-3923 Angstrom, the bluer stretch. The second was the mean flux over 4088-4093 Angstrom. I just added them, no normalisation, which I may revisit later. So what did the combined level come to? 13.6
